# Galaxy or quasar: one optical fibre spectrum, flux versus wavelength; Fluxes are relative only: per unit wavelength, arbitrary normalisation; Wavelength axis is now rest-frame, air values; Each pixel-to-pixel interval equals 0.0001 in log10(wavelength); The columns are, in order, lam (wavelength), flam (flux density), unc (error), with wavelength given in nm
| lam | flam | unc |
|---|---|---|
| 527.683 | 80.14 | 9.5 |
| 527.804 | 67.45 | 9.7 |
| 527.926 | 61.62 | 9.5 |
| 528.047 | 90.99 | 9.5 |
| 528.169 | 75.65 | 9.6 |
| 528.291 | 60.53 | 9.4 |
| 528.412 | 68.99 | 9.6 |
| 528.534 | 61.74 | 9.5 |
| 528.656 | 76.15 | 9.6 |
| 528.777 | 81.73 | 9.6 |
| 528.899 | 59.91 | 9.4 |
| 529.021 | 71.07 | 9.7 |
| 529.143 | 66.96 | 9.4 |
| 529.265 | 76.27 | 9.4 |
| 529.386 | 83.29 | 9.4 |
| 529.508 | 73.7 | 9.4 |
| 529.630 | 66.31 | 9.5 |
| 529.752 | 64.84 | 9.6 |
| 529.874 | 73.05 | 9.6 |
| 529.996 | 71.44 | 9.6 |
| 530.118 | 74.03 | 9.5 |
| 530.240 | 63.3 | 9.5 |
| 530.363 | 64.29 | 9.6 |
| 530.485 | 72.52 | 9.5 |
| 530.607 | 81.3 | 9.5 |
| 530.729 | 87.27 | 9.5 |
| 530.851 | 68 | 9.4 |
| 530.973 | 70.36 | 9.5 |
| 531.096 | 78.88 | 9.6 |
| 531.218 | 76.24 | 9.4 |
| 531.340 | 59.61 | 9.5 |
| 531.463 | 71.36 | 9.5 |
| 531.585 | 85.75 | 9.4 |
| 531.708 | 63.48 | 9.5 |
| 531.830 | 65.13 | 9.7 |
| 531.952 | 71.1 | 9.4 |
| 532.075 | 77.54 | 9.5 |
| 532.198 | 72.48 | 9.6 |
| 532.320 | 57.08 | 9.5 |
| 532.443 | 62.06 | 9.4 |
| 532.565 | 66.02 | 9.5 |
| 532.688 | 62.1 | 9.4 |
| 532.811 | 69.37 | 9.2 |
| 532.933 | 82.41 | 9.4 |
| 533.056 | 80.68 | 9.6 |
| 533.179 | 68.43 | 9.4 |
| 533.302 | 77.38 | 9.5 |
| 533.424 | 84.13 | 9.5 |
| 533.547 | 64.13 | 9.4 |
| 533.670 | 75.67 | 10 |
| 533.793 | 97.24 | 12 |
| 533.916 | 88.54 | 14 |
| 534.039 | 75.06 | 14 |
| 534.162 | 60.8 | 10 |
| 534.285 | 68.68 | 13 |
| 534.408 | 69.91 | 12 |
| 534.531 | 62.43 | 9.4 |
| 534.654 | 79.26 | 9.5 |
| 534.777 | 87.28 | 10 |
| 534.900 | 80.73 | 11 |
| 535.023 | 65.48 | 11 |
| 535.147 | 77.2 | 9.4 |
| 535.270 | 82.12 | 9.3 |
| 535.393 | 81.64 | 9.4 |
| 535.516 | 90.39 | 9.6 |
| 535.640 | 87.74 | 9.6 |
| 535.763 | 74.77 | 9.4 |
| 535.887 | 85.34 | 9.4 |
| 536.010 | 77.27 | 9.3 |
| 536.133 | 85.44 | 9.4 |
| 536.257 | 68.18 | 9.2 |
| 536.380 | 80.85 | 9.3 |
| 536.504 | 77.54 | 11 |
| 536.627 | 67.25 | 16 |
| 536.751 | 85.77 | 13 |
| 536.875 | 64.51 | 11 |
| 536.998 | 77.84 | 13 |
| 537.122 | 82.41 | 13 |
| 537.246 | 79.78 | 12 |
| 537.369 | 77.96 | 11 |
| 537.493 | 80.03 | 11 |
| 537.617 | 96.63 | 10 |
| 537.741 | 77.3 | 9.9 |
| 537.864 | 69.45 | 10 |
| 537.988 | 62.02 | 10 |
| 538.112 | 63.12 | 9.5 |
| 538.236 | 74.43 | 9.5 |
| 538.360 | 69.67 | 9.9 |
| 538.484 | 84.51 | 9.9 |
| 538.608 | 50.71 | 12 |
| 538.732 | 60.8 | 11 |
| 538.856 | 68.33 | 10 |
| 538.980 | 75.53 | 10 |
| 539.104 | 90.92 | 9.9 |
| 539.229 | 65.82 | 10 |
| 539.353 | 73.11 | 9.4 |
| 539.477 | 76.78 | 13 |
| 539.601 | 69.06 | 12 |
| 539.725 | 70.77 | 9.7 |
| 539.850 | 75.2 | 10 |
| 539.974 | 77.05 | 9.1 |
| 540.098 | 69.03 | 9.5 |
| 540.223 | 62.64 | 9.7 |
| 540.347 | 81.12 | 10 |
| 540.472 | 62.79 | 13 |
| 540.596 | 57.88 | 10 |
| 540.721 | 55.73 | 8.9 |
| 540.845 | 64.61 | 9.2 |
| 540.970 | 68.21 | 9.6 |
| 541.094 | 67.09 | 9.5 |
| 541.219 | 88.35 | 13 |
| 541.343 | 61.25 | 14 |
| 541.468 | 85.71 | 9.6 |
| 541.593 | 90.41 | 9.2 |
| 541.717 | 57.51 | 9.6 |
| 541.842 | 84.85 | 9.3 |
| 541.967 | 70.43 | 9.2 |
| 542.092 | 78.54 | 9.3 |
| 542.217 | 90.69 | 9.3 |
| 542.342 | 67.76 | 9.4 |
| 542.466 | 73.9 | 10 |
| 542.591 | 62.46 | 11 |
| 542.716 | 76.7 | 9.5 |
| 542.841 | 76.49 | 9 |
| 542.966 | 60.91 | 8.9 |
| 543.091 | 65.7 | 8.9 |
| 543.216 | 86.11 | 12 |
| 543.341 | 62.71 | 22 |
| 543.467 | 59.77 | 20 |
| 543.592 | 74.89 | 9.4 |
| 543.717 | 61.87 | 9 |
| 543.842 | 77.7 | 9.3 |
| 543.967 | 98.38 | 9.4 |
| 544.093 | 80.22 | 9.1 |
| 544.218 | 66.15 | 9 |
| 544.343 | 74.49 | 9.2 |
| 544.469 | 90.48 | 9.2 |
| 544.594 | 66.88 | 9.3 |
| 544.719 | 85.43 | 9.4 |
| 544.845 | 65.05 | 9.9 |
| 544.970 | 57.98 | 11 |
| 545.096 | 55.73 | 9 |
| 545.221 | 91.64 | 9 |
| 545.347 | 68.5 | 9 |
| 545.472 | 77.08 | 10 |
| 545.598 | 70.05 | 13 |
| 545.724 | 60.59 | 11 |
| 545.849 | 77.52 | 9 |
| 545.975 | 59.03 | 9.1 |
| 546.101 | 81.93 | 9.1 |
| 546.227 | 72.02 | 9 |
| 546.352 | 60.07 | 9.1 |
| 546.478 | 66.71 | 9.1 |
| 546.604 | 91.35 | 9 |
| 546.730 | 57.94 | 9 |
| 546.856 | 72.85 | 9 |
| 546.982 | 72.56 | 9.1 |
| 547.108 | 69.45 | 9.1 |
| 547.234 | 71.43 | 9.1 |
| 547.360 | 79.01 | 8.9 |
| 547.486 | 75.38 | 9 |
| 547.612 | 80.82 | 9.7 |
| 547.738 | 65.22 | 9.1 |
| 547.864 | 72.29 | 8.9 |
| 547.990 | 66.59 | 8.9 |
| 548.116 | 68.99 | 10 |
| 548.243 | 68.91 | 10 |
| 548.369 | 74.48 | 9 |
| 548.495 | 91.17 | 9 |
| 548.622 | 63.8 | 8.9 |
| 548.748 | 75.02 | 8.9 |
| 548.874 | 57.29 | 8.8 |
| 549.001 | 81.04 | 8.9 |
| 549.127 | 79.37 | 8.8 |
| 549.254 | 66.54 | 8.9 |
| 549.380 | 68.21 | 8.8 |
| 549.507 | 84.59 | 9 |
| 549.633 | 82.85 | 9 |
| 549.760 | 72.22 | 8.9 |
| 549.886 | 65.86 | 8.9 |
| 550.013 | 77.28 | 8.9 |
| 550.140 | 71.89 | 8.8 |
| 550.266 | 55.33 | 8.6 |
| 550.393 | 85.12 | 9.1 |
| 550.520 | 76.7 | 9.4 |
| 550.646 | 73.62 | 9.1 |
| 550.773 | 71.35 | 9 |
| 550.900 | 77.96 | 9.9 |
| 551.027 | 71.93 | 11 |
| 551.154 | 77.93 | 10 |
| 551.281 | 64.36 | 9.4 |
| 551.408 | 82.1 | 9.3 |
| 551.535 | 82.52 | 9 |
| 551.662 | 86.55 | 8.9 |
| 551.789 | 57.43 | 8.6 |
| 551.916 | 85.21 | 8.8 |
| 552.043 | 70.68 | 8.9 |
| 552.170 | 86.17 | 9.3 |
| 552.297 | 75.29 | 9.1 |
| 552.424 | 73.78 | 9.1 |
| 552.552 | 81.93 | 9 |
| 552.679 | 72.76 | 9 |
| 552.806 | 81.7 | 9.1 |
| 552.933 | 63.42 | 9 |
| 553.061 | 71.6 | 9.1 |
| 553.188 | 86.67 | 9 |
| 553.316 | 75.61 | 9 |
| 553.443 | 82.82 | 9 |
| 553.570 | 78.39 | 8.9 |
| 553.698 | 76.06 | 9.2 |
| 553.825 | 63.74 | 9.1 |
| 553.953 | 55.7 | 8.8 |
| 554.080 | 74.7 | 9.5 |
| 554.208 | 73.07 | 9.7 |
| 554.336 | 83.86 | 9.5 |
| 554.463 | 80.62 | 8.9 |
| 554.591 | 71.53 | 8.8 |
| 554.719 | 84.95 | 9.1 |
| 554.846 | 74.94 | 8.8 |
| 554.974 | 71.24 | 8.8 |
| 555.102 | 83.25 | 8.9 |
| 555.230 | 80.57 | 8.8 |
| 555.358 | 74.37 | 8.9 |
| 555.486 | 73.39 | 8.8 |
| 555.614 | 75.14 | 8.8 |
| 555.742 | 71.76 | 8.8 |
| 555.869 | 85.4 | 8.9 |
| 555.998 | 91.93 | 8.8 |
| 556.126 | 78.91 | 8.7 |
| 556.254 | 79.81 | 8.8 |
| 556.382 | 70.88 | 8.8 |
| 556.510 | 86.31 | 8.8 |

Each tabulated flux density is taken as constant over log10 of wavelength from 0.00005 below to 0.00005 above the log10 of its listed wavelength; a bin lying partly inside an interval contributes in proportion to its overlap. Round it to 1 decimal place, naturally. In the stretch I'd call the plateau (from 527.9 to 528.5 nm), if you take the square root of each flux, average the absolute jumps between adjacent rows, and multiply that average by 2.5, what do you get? 2.5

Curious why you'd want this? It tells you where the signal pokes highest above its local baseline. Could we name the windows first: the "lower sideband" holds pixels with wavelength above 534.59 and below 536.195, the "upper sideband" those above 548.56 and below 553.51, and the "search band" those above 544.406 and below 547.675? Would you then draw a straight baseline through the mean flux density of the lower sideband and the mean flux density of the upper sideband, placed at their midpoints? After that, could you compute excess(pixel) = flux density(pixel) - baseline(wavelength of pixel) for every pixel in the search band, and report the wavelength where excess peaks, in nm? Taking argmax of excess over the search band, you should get 546.604 nm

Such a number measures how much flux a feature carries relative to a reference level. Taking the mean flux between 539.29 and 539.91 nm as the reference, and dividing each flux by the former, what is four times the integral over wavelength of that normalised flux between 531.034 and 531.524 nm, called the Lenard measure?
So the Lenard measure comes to 1.92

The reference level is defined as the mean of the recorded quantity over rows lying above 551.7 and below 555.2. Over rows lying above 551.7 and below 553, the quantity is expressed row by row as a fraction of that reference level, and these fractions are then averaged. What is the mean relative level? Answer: 0.99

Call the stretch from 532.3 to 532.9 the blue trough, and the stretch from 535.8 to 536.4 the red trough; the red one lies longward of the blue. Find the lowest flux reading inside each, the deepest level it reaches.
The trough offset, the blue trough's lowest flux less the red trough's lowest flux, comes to -11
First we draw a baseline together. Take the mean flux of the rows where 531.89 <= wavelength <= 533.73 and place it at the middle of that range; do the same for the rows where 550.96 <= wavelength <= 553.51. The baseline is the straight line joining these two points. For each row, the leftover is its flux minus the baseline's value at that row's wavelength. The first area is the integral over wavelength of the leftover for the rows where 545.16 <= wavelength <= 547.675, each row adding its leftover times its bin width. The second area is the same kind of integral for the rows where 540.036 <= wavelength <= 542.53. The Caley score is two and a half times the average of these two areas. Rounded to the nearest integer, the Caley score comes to -12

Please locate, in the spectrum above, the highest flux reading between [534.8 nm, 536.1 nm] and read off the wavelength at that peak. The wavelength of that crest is 535.516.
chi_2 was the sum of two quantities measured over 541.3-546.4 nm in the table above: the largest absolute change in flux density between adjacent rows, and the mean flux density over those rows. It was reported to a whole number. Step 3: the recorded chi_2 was 109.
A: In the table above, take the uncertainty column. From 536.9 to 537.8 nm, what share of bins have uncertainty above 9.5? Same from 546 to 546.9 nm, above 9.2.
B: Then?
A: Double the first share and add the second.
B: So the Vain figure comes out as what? 2.0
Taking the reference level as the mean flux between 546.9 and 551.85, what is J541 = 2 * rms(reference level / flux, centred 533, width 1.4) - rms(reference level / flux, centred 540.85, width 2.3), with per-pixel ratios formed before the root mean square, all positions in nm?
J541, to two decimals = 1.06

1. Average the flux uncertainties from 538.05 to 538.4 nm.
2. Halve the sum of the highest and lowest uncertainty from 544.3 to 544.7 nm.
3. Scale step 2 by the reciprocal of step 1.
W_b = 0.96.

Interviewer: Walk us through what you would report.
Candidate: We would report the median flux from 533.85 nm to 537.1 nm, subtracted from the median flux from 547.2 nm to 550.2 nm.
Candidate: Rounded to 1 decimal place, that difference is -5.4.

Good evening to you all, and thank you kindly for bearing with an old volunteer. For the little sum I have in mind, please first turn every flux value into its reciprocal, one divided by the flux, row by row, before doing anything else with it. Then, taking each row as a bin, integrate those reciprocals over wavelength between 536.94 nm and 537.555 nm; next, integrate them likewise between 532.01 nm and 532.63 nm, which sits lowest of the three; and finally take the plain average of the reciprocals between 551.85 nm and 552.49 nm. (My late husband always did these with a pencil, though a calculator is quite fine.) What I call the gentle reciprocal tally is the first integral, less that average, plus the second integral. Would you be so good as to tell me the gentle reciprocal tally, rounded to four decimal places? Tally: 0.0042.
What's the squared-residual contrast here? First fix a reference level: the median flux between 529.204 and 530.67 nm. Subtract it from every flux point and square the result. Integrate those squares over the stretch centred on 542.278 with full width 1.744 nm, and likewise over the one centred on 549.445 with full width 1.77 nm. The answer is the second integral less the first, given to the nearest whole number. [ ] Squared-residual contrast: -55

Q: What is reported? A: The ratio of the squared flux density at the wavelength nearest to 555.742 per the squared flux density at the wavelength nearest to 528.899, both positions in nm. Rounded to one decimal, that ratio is 1.4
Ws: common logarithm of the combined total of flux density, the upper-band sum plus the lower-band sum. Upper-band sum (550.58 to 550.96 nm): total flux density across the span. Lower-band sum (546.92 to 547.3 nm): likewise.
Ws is 2.64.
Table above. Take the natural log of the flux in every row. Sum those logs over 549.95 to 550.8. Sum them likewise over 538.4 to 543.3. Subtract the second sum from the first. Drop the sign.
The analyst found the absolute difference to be 136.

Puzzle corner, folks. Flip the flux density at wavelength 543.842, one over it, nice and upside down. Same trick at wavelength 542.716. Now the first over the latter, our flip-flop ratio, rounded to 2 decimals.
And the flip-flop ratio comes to 0.99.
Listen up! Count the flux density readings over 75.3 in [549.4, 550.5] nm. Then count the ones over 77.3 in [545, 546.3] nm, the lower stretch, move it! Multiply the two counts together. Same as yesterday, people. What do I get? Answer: 12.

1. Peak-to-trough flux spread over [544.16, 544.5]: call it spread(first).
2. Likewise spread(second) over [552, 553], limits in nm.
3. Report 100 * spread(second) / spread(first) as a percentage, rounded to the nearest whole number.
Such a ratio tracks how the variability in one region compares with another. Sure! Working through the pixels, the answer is 94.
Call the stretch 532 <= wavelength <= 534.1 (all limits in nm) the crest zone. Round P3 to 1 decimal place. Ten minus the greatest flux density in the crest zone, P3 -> -87.2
